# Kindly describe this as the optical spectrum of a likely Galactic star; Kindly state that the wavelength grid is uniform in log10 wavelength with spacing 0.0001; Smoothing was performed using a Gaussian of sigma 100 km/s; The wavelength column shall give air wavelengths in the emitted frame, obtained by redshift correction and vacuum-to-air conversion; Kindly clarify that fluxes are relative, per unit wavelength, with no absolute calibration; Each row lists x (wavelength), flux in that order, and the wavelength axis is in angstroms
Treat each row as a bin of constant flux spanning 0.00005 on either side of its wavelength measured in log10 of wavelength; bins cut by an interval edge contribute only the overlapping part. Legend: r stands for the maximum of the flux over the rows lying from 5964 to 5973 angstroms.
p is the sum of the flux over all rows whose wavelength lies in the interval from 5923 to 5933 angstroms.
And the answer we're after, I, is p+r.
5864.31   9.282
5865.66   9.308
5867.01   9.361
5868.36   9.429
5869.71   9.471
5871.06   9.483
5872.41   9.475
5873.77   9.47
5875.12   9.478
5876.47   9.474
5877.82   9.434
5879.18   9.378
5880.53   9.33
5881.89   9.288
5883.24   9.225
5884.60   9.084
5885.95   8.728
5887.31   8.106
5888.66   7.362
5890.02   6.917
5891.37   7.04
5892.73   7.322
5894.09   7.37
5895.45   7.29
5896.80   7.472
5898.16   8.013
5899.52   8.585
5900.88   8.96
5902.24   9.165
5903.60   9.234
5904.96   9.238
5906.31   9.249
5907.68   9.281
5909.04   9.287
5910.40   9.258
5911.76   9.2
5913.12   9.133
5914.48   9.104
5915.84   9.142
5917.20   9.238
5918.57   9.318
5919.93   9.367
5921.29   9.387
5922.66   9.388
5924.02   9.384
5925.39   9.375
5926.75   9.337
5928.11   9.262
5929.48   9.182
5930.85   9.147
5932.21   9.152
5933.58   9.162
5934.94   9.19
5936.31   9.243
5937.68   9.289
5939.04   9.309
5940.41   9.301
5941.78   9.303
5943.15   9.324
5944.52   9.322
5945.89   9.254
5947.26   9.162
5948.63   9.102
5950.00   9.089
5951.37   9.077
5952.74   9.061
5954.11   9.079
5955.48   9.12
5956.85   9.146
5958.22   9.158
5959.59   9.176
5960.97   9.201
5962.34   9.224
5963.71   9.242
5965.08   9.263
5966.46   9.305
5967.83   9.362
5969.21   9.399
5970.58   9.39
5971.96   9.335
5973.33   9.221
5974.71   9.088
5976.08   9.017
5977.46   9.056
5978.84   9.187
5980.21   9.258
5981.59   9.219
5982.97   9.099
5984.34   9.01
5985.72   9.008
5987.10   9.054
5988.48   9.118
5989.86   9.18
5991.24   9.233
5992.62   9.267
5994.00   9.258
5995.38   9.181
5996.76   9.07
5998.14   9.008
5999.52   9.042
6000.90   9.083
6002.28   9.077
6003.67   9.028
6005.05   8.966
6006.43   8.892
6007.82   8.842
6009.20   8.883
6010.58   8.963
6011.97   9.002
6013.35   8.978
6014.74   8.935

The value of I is 74.2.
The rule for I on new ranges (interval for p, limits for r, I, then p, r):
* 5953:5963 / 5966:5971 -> 73.5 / 64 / 9.399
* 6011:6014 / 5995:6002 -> 27.2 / 18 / 9.181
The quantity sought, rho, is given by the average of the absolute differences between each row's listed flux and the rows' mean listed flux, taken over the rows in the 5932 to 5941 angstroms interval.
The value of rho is 0.058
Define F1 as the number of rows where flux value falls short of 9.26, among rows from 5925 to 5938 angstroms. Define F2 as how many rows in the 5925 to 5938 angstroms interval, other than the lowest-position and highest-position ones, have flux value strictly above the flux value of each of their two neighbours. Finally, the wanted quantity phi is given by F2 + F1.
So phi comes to 6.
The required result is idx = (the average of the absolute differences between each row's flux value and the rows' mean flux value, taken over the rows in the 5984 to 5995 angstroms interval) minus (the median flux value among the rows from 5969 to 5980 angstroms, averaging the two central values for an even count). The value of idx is -9.1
